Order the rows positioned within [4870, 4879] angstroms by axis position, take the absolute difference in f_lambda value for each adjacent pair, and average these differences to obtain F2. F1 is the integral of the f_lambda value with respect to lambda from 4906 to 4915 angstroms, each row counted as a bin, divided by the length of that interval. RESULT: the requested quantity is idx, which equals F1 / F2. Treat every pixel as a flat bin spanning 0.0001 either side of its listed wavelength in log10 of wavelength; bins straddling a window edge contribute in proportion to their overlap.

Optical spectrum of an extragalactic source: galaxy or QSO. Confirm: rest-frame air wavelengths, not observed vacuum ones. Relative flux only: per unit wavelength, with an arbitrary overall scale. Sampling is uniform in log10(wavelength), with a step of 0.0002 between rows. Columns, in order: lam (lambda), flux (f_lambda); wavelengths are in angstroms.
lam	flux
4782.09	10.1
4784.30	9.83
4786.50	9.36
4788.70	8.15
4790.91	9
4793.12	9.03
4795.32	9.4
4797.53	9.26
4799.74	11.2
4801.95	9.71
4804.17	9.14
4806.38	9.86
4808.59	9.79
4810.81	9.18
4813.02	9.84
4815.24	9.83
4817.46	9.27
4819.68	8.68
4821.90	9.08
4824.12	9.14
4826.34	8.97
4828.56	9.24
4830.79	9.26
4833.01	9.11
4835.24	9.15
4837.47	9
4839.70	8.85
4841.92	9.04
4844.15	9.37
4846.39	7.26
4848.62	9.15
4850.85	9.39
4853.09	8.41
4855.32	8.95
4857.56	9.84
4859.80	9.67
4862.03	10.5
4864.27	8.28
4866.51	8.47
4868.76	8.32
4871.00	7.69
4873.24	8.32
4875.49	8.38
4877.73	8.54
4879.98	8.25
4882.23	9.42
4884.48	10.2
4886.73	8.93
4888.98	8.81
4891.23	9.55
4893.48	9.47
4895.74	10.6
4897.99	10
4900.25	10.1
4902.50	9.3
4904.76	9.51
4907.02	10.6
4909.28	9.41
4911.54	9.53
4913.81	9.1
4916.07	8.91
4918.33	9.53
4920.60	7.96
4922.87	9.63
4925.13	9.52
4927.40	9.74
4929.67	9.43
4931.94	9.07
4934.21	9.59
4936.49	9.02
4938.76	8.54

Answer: 34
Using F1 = 9.6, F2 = 0.3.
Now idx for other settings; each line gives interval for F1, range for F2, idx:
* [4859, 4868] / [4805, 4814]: 21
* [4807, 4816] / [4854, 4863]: 15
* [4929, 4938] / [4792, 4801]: 11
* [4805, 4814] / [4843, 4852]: 7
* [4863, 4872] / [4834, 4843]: 50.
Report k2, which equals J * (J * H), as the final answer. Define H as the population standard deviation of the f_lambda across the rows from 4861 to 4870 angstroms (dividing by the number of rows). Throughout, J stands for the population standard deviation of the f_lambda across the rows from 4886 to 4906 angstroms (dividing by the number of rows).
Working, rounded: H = 0.93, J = 0.54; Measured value 0.269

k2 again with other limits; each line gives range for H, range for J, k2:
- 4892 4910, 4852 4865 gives 0.315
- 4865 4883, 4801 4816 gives 0.039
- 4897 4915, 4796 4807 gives 0.250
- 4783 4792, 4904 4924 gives 0.268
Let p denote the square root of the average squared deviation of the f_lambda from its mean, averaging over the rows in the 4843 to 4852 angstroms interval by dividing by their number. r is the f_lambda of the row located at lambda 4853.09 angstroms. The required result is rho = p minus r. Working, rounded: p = 0.89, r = 8.41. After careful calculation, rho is -7.52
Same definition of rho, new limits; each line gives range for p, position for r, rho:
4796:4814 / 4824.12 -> -8.52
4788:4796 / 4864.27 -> -7.82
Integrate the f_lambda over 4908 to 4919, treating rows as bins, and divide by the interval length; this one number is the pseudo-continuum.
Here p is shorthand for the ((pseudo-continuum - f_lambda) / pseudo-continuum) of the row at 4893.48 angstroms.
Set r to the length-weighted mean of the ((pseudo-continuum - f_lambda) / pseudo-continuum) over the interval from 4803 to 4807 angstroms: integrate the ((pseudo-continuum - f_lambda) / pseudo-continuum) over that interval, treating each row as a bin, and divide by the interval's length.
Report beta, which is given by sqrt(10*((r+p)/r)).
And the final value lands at 4.6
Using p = -0.018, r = -0.02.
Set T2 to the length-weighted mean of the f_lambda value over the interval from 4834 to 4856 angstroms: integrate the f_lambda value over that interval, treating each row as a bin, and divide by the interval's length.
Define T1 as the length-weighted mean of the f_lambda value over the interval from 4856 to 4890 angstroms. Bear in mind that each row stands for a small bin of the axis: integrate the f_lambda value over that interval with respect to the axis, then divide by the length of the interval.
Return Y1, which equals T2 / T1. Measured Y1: 0.99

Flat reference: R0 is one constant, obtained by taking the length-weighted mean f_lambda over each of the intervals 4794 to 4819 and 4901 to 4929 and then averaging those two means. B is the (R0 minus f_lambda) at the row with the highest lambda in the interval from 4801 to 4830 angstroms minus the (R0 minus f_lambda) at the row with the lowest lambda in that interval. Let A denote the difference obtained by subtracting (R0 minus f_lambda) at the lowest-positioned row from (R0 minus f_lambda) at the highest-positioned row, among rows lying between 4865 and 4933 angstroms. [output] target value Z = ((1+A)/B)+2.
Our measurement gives 3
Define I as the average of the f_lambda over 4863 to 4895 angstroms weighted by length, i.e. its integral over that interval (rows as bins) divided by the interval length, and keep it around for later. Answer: 8.79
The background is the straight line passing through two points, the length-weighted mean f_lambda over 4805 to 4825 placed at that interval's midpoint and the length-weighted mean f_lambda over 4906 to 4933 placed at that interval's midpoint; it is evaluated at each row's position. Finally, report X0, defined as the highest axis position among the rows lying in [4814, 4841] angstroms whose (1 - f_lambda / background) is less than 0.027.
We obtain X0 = 4835.24 angstroms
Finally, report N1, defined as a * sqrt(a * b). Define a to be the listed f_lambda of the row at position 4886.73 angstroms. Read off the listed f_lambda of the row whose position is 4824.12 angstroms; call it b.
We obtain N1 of 81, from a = 8.93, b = 9.14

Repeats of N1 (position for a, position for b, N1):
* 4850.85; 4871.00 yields 80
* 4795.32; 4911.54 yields 89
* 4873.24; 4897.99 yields 76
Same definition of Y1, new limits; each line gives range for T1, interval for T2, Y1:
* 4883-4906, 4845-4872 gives 0.92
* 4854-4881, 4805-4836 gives 1.06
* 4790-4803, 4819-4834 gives 0.94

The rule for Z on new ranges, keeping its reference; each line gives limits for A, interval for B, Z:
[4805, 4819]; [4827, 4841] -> 6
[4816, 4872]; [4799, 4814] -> 4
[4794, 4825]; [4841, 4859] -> 0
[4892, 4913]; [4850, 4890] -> 4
